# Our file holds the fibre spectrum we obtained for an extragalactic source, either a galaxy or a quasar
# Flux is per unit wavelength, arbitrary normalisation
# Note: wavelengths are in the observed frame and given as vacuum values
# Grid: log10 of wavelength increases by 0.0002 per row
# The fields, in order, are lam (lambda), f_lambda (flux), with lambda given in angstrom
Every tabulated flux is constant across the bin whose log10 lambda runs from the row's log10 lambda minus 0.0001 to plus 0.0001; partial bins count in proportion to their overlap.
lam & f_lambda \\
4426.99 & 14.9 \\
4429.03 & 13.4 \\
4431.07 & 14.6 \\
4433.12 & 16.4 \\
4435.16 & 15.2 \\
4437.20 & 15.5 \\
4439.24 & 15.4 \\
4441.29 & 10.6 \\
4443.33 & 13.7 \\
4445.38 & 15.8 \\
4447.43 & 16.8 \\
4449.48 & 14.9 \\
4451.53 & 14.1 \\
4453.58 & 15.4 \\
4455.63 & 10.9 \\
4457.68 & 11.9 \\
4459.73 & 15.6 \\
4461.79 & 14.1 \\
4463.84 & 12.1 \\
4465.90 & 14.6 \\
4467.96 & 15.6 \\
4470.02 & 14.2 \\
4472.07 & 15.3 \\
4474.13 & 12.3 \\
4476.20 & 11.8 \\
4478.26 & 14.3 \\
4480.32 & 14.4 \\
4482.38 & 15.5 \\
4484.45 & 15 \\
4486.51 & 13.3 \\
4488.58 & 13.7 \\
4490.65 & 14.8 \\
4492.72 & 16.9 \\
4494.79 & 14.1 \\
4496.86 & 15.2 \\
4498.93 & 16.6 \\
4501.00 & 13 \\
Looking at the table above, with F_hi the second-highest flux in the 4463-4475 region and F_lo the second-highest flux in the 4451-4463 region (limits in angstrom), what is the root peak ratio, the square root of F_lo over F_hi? 1.00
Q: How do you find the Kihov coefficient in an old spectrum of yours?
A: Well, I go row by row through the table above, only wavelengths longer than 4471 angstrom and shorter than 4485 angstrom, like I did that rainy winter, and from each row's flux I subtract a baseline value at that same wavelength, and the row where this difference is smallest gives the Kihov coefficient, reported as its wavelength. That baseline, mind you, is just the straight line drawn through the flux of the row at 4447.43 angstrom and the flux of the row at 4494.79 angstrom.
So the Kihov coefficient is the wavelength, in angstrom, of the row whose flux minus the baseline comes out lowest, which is 4476.20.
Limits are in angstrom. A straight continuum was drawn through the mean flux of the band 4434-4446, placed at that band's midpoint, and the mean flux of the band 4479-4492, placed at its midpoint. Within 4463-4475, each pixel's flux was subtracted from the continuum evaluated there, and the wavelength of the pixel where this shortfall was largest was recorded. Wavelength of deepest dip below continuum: 4463.84 angstrom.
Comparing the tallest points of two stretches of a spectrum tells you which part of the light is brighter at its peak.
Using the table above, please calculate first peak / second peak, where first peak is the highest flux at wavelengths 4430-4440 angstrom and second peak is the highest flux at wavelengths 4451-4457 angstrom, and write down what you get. 1.06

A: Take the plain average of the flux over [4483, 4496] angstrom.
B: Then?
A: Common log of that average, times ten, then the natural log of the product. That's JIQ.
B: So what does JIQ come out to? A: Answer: 2.456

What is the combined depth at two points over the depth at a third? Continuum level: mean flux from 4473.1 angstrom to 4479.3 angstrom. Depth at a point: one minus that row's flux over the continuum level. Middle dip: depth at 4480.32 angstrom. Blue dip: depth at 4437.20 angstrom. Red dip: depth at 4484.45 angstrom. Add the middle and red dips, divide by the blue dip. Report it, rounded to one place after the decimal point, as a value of 1.4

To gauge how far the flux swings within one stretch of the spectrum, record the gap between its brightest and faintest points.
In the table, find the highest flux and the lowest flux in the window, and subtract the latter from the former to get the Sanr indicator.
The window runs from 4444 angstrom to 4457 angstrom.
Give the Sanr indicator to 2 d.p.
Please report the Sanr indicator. 5.90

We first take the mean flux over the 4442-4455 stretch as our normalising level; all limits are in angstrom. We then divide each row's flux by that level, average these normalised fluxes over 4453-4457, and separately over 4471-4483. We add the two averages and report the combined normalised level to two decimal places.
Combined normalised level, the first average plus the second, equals 1.79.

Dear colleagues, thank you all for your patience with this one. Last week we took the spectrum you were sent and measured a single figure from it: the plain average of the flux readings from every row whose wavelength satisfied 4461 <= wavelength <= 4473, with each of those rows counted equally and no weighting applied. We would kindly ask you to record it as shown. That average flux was 14.3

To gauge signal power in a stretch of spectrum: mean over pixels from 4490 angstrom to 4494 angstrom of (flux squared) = 252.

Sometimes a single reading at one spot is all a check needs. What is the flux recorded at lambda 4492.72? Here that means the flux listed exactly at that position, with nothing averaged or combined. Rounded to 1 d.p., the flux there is 16.9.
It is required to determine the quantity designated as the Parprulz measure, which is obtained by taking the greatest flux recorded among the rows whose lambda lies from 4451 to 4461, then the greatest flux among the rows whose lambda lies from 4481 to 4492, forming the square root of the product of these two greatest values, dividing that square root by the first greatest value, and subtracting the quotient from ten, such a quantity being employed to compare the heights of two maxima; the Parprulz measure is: 9.00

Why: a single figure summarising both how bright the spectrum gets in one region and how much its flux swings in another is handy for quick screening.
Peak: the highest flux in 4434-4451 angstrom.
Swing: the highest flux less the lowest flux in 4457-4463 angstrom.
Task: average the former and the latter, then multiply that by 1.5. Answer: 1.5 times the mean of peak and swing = 15.4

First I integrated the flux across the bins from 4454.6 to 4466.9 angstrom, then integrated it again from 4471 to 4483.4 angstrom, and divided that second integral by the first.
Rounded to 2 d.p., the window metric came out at 1.06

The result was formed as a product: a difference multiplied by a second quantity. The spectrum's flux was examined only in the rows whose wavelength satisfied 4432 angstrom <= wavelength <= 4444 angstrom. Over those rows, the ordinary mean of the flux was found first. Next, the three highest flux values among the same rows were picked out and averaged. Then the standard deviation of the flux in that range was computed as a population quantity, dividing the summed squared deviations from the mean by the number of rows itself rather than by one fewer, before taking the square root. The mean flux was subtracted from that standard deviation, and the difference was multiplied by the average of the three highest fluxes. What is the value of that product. -198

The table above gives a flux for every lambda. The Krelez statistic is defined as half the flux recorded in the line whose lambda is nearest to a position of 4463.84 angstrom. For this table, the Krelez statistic 6.05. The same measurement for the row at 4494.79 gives 7.05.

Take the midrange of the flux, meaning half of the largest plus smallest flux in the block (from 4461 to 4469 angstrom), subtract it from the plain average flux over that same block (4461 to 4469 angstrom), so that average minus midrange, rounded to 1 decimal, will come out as 0.2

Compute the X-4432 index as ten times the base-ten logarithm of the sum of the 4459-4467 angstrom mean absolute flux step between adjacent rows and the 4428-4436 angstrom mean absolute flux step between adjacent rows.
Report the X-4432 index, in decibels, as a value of 5.3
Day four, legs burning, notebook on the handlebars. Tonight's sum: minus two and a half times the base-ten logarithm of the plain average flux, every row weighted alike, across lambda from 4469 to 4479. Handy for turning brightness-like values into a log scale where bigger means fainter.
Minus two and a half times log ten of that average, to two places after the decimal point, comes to -2.83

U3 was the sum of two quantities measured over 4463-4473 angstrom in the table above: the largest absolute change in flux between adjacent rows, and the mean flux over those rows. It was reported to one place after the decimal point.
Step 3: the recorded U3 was 16.9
